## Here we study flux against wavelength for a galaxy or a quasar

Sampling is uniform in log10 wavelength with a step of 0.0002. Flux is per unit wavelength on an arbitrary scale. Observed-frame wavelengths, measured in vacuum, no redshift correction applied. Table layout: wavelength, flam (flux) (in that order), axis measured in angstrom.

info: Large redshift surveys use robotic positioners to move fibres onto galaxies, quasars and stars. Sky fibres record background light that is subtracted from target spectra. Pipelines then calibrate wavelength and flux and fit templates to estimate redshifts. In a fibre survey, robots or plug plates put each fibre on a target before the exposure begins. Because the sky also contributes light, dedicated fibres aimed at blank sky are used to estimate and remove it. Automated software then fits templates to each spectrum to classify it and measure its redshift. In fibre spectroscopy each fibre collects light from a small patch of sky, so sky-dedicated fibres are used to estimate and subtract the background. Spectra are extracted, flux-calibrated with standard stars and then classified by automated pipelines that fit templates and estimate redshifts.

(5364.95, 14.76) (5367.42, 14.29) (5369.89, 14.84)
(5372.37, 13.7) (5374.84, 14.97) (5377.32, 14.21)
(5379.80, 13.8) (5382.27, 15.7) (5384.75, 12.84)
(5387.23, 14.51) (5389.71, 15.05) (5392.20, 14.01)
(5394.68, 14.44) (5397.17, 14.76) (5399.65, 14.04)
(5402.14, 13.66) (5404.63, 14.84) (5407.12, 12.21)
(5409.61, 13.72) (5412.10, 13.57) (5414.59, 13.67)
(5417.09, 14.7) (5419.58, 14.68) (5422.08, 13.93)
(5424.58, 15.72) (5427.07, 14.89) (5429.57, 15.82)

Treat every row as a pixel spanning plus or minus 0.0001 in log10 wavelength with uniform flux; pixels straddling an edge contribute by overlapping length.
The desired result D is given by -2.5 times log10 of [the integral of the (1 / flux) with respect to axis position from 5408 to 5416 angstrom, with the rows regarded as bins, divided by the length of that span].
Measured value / 2.834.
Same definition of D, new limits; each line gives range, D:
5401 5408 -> 2.831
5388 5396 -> 2.904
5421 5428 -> 2.927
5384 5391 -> 2.879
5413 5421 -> 2.888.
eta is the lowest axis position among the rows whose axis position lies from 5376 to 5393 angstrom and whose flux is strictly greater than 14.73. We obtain 5382.27 angstrom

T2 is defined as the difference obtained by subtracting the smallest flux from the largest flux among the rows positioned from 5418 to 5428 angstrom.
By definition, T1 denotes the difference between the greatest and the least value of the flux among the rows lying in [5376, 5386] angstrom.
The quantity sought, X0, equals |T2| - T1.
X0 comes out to -1.1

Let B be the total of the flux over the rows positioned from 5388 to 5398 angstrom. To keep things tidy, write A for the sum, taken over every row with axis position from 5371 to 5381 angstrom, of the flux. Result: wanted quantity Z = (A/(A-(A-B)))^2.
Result 0.95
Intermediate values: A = 56.7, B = 58.3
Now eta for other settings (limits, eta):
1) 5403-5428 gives 5404.63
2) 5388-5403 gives 5389.71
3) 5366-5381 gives 5369.89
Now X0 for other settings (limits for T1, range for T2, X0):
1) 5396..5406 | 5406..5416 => 0.3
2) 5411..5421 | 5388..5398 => -0.1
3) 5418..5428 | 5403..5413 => 0.8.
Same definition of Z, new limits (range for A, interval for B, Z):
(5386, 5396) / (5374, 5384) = 0.98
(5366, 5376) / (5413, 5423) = 1.03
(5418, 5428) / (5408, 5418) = 1.13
